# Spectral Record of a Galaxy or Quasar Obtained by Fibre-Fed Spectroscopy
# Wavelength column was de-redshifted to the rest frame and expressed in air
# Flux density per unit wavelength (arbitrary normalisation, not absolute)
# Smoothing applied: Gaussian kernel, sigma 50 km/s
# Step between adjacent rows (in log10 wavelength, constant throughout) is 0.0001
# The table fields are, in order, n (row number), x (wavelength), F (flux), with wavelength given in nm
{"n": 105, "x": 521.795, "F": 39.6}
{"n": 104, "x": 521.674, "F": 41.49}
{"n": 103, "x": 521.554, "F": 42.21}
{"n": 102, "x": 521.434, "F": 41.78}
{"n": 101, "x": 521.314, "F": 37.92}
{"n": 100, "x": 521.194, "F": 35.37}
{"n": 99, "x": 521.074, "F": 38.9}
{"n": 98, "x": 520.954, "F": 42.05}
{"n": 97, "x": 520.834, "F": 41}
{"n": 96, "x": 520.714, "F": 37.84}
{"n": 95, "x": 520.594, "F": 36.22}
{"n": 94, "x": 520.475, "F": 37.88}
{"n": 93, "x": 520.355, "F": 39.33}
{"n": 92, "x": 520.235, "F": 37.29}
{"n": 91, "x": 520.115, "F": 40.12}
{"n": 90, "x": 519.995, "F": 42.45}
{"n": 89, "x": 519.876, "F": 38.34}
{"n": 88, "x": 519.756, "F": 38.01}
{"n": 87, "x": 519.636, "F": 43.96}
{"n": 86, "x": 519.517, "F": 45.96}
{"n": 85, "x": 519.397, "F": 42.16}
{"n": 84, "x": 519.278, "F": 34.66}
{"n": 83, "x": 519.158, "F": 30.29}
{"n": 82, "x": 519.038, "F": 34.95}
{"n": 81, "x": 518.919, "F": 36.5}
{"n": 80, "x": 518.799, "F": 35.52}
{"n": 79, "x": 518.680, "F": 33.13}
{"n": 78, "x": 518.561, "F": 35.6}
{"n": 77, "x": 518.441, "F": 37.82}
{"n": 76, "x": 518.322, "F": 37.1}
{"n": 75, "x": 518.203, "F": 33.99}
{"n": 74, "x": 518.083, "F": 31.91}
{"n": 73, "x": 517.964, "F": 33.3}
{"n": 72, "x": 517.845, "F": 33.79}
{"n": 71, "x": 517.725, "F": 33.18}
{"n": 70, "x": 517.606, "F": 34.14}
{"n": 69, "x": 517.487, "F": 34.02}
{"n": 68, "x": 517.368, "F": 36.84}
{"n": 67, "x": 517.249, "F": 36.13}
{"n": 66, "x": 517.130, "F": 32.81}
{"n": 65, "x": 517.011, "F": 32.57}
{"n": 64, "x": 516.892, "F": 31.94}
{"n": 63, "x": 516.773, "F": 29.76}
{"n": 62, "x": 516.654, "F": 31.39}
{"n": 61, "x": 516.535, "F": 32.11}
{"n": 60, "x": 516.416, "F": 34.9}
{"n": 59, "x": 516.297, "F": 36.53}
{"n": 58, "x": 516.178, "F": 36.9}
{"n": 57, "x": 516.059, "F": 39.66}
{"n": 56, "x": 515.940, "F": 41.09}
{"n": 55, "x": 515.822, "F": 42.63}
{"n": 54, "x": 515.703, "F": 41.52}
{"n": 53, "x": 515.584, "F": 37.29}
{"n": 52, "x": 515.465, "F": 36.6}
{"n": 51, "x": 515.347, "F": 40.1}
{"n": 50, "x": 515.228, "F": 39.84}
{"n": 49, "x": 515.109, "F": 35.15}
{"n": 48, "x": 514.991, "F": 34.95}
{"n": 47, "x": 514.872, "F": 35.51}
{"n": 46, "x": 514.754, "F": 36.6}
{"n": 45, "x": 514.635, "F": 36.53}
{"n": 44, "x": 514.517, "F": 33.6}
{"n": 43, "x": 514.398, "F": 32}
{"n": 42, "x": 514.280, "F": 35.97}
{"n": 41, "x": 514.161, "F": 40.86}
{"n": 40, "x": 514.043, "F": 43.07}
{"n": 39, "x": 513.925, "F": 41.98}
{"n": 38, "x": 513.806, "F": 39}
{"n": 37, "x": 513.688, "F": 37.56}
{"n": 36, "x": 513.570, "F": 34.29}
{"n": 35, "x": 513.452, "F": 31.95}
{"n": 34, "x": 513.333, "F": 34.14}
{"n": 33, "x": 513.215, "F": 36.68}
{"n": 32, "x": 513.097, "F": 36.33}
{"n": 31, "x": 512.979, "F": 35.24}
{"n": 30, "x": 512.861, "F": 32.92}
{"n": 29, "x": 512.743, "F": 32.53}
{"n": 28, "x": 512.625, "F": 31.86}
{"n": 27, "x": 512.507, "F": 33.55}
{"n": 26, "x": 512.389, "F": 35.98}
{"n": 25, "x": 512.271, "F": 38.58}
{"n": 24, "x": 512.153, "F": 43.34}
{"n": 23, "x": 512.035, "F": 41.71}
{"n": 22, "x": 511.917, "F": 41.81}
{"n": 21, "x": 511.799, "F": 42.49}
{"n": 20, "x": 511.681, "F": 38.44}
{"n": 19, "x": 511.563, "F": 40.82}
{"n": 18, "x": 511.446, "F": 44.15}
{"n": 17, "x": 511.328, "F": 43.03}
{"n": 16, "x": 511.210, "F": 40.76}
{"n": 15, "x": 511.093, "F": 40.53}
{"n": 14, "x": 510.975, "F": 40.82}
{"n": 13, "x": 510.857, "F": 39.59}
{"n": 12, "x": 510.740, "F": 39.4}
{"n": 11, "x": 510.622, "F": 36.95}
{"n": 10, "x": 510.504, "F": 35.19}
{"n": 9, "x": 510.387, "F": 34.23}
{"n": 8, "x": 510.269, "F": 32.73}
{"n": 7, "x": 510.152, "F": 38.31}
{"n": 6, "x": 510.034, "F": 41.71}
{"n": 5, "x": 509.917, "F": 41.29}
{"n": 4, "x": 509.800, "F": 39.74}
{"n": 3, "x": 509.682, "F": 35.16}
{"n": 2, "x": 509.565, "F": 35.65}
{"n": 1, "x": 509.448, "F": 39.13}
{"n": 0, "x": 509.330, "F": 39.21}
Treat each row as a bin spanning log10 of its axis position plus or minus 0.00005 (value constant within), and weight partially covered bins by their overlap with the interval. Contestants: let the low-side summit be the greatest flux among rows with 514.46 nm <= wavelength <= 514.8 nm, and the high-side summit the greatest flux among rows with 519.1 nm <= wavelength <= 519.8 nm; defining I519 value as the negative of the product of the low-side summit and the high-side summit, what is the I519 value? -1682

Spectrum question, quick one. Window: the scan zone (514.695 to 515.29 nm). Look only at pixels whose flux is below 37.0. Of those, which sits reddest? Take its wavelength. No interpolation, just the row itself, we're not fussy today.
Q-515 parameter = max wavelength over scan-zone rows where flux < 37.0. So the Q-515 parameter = 515.109 nm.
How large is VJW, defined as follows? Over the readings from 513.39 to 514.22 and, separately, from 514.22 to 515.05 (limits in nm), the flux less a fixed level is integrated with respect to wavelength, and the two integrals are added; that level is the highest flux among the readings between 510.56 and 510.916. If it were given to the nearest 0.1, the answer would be -4.8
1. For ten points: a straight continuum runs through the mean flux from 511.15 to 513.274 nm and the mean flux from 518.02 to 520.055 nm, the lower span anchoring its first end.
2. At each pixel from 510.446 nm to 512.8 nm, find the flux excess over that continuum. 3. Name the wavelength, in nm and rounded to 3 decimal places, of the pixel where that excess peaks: 511.446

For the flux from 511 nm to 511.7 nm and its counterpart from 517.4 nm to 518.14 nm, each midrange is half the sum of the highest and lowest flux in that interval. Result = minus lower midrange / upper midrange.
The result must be -1.25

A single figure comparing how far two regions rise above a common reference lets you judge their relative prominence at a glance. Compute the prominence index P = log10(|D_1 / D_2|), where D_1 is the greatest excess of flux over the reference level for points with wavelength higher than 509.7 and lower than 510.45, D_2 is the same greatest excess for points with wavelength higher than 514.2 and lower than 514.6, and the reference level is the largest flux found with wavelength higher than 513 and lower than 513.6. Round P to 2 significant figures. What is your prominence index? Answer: 0.85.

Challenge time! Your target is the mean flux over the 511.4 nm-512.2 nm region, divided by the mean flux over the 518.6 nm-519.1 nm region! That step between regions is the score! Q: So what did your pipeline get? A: 1.19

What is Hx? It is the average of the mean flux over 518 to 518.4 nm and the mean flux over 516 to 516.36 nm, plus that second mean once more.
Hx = 74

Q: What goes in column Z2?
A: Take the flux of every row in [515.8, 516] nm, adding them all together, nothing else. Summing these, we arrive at 84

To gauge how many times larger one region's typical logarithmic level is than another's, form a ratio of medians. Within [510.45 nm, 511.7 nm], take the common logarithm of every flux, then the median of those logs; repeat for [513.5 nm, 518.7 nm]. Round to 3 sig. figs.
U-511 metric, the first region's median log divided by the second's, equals 1.03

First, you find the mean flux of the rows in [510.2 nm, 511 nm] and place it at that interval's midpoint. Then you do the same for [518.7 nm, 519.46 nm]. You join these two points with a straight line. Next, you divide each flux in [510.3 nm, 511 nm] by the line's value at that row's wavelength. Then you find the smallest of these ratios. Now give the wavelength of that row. 510.387 nm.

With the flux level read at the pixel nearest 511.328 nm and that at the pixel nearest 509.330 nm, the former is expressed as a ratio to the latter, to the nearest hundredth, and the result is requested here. 1.10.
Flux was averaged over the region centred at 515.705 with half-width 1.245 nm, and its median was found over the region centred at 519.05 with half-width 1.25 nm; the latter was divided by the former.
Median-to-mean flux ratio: 1.00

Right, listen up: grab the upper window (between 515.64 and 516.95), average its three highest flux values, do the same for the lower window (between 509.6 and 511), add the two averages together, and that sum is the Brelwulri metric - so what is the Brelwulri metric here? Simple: 83.0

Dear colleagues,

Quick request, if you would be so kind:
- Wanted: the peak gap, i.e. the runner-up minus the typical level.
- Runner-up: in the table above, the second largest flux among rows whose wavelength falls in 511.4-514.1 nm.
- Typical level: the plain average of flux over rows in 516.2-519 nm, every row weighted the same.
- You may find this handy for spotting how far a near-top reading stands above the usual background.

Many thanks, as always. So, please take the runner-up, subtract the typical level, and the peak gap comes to 9.2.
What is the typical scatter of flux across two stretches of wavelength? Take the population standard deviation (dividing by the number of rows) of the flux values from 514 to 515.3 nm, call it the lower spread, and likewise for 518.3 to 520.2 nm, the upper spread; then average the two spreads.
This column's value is 3.6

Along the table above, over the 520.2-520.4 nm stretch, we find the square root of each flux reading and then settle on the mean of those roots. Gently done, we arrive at 6.19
